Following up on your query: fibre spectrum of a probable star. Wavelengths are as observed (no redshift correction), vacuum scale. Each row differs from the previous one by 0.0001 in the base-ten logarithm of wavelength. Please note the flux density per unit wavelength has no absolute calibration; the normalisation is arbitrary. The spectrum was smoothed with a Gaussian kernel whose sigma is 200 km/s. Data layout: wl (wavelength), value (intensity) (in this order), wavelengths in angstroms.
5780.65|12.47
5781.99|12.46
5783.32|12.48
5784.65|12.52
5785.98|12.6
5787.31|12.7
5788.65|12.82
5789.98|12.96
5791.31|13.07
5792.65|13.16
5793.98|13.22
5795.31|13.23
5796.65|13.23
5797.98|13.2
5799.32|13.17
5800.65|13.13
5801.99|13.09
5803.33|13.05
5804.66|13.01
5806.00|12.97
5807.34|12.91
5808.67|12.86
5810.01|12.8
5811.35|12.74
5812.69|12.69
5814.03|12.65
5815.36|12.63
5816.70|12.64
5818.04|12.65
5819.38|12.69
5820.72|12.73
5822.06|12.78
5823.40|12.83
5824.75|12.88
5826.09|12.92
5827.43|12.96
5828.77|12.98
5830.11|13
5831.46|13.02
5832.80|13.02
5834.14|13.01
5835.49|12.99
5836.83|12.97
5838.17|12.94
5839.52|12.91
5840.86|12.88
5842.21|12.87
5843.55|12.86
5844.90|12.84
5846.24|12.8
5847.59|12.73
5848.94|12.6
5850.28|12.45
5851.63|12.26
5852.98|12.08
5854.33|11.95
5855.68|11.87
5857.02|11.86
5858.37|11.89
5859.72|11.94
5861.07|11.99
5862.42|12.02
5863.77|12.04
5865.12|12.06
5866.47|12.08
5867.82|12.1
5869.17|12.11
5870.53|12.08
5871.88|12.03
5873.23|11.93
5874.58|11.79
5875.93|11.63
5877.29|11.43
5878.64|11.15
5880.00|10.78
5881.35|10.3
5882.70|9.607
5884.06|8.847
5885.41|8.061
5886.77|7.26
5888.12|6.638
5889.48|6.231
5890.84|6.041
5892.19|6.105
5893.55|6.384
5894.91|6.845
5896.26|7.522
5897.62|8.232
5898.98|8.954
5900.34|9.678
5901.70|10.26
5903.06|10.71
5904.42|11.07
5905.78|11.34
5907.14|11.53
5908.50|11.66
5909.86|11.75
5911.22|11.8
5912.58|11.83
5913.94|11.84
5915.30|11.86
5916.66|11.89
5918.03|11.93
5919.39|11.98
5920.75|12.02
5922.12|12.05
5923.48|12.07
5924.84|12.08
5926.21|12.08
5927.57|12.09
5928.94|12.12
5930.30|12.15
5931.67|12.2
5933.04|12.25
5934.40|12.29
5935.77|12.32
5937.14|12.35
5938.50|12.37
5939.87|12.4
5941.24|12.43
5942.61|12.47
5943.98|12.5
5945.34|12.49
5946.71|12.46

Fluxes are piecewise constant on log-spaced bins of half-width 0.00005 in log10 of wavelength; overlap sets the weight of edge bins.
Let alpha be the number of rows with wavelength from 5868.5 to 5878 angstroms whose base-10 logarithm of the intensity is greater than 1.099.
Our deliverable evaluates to 0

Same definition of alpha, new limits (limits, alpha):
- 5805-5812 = 5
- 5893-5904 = 0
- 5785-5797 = 9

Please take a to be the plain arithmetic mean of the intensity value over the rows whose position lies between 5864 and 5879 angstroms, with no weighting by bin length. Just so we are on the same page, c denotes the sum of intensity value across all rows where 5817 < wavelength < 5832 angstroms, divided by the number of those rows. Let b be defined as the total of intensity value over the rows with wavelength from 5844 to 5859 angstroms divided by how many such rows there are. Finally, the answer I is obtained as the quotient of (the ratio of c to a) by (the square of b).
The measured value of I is 0.0072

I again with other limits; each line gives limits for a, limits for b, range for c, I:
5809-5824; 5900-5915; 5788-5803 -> 0.0082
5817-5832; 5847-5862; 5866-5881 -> 0.0062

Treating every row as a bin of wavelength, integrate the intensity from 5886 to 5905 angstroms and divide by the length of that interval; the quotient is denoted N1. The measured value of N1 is 8.0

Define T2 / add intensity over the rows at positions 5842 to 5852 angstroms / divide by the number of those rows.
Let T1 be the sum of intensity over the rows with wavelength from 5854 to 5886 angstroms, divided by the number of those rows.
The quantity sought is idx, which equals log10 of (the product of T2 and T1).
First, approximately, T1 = 11.4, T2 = 12.7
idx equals 2.16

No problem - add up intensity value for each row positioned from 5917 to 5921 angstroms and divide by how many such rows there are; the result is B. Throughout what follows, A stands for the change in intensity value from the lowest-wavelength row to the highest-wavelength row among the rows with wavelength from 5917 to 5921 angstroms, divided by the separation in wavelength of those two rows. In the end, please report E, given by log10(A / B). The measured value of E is -2.56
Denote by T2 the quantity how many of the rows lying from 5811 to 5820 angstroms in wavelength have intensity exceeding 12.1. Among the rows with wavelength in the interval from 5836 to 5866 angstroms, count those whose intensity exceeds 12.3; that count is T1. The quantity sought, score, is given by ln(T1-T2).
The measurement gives 1.4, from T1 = 11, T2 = 7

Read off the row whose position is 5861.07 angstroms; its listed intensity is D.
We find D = 11.99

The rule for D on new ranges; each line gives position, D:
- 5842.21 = 12.87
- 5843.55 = 12.86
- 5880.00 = 10.78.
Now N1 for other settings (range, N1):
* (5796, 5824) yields 12.9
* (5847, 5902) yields 10.4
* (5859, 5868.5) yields 12.0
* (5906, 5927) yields 11.9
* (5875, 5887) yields 10.0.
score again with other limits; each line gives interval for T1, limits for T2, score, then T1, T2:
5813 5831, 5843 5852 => 1.8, 13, 7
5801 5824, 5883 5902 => 2.8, 17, 0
